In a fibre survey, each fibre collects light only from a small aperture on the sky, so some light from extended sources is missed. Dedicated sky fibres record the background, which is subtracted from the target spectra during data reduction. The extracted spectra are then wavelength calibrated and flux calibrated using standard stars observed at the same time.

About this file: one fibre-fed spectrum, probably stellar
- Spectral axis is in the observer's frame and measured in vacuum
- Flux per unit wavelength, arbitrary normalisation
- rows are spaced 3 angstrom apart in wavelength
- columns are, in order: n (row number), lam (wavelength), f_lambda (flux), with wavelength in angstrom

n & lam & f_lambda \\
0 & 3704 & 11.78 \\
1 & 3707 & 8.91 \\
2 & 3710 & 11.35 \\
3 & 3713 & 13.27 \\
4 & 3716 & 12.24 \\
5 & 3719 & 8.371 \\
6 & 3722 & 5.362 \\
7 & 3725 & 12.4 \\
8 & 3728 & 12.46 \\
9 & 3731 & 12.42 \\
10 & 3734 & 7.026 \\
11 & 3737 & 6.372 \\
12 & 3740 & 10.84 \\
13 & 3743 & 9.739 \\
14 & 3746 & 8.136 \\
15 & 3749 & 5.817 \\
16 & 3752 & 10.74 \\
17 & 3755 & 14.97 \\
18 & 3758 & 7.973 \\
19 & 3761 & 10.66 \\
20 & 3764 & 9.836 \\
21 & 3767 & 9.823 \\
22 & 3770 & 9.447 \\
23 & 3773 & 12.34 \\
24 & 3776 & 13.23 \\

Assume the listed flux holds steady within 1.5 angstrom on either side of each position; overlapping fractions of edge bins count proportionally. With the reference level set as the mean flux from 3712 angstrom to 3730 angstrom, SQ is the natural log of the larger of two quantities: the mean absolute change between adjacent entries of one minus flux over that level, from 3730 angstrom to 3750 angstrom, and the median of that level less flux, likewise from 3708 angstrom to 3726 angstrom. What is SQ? -1.4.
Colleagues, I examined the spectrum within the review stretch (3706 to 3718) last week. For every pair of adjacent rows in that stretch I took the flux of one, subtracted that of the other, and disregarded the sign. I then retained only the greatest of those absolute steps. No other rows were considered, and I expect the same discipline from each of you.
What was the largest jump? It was 2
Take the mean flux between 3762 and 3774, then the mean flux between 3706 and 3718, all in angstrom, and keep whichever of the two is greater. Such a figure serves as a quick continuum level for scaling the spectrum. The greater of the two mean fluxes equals 11.4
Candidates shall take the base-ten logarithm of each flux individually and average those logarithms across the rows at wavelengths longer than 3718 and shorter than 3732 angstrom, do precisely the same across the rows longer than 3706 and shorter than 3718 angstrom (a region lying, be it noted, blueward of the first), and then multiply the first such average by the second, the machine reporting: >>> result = 1.04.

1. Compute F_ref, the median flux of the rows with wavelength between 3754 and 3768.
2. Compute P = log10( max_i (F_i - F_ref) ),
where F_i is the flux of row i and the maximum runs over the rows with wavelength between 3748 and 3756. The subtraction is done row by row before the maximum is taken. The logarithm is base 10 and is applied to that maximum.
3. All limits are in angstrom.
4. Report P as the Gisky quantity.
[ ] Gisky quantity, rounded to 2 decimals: 0.71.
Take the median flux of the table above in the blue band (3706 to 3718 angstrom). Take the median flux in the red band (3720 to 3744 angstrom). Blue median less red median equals 1.5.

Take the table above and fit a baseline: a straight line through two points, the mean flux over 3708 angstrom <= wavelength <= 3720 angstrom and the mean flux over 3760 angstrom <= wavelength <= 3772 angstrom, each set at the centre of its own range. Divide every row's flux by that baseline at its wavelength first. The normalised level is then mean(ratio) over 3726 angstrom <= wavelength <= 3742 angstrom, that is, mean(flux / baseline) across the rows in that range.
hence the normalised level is 0.91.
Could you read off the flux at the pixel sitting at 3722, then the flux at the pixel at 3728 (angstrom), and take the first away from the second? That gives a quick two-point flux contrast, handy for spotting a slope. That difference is 7.1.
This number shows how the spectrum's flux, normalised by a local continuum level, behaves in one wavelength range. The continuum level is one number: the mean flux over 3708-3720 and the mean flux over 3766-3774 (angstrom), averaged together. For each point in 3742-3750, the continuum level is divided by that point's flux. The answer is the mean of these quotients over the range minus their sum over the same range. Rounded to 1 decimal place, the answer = -2.9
